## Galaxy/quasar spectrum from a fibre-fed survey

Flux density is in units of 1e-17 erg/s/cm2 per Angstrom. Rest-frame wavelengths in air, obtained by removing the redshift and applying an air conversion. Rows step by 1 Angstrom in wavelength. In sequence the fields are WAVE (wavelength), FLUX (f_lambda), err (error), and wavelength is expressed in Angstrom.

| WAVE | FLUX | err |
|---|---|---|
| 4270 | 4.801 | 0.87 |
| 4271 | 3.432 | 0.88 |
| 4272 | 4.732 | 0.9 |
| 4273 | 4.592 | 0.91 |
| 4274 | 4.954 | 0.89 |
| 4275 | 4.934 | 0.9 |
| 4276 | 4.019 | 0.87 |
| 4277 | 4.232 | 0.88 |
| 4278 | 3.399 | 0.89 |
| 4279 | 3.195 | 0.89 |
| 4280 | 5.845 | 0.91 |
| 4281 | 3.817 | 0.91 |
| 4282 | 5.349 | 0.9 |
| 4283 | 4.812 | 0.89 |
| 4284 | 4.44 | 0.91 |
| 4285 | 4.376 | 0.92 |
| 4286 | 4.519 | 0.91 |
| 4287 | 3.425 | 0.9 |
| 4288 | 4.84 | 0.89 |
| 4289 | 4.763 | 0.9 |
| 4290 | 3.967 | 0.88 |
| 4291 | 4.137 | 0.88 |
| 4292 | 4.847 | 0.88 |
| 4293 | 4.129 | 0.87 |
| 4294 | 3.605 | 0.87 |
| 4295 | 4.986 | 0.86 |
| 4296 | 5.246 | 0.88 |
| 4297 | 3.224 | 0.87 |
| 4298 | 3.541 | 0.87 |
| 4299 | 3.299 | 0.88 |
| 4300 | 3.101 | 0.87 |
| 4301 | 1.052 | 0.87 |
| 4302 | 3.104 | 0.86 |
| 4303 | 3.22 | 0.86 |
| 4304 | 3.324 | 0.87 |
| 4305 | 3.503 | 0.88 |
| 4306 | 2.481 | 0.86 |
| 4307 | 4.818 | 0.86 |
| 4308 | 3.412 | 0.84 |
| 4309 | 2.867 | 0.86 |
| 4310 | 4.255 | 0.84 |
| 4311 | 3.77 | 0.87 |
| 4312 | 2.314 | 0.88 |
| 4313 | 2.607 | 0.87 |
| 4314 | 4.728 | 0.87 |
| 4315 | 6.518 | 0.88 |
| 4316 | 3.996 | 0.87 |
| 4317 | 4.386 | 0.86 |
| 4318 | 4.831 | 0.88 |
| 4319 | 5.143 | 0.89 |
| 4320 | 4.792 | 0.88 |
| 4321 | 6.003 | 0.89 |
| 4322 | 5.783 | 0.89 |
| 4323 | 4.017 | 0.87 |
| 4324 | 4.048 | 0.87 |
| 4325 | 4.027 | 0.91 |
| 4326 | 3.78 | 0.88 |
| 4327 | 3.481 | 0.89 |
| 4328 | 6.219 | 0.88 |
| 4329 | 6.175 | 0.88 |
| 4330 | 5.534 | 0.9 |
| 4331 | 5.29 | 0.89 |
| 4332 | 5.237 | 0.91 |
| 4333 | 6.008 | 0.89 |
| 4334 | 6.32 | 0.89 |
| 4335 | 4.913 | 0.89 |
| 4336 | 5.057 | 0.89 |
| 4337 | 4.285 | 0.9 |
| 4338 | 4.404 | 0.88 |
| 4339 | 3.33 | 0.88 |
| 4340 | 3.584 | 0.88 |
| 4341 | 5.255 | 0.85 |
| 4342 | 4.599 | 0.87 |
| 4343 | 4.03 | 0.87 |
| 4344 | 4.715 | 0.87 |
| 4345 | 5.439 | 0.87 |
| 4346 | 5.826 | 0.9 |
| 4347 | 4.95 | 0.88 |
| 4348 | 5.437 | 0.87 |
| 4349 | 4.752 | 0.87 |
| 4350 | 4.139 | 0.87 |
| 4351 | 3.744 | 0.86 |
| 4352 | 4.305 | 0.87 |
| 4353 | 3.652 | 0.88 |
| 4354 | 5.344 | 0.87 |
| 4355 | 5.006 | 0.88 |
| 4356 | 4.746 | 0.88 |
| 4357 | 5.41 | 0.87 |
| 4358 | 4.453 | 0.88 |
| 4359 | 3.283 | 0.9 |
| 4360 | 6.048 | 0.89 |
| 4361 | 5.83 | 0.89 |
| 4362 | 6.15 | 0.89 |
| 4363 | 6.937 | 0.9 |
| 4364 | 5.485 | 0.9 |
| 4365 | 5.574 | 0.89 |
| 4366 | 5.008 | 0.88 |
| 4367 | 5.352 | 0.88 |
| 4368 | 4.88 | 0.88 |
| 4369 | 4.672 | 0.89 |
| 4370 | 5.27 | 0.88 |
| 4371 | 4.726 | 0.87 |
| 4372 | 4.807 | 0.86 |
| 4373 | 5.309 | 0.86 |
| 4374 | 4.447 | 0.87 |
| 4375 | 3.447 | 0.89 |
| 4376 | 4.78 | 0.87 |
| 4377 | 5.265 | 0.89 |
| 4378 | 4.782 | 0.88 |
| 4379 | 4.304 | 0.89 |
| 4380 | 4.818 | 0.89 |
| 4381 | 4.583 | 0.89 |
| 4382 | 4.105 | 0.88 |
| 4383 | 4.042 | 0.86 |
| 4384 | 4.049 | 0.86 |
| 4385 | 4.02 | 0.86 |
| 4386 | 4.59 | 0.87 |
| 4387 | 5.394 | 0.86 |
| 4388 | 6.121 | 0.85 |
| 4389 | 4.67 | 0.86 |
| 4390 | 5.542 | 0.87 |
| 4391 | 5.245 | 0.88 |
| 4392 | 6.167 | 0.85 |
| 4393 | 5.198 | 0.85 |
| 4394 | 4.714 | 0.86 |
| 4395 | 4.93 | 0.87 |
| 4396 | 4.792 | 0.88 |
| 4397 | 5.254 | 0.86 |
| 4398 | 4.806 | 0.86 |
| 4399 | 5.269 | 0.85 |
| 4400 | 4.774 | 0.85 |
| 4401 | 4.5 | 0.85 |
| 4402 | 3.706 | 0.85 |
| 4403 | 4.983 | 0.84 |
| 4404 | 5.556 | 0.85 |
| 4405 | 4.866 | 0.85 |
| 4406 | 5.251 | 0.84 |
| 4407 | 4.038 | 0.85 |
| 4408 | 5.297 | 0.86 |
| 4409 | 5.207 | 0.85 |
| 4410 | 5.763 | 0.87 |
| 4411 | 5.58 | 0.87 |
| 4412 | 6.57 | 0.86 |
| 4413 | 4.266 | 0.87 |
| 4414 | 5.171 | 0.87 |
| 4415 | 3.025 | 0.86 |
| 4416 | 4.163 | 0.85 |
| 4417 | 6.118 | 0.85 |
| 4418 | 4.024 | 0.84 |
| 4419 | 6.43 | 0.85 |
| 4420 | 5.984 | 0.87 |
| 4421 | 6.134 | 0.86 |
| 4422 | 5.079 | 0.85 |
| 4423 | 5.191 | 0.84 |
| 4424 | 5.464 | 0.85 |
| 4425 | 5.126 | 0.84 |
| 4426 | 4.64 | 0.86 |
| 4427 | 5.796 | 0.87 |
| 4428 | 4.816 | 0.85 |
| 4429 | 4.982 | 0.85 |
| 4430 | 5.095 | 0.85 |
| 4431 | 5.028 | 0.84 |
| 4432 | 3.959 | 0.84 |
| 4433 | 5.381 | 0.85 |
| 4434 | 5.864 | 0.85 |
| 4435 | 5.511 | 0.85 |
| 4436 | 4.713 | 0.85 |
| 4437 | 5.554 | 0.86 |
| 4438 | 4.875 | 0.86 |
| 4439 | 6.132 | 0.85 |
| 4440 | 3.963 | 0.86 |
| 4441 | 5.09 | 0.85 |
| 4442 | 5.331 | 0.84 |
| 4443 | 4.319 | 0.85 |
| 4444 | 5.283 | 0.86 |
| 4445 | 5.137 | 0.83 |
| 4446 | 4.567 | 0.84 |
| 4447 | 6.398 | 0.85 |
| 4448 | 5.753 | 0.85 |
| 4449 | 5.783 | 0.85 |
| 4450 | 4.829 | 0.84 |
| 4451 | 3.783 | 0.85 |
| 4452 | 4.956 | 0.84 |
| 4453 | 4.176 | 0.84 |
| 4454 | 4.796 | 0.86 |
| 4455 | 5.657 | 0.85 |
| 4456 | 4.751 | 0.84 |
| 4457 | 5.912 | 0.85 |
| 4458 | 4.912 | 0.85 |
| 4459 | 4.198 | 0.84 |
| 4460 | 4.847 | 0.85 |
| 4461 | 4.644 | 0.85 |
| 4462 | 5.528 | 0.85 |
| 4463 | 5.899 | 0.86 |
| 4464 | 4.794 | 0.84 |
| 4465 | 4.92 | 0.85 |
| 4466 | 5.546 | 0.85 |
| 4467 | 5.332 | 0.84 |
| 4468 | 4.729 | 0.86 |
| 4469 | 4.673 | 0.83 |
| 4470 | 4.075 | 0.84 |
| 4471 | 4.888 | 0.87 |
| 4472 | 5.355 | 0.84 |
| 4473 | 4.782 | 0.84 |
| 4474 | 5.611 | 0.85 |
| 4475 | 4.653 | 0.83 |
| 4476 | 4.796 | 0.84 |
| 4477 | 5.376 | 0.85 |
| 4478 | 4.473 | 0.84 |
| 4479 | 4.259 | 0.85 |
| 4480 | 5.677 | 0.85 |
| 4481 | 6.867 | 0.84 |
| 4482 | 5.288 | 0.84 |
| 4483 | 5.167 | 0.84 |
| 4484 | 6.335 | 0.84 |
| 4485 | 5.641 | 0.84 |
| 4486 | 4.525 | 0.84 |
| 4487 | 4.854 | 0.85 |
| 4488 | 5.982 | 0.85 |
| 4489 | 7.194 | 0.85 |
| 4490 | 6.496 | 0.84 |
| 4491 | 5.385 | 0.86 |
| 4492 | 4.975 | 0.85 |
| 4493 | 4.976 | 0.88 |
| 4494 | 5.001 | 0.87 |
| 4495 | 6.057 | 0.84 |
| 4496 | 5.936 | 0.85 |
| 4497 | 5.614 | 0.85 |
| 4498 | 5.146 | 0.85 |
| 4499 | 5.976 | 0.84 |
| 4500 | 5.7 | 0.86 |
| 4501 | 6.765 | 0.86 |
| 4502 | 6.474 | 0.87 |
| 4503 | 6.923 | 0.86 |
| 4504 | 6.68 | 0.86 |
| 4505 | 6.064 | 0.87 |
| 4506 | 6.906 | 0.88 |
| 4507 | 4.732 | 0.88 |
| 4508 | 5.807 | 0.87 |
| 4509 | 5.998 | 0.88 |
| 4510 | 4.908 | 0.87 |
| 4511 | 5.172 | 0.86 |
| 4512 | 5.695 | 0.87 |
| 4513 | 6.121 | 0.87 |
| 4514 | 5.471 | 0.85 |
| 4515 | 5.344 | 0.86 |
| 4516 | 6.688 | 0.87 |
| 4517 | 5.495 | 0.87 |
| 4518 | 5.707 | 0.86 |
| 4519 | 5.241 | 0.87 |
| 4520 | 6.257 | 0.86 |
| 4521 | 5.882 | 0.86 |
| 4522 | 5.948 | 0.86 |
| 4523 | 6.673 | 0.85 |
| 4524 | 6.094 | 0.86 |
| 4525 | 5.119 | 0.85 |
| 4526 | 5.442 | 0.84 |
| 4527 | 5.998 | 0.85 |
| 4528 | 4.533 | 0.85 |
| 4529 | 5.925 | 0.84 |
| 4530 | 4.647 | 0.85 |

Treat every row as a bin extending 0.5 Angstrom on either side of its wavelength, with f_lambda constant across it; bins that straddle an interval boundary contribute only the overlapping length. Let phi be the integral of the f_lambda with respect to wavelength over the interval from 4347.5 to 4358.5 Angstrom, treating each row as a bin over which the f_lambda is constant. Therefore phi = 51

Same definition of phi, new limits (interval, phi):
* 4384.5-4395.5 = 57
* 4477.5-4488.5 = 59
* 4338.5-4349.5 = 52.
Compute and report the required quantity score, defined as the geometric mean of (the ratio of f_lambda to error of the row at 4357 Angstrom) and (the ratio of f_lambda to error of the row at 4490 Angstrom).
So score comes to 6.93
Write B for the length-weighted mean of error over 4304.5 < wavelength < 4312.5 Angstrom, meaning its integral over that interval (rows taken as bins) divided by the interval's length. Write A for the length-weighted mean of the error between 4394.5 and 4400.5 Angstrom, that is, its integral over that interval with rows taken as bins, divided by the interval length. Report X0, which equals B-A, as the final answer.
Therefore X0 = 0.000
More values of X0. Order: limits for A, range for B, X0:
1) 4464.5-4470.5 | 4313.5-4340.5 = 0.040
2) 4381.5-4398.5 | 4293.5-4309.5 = 0.003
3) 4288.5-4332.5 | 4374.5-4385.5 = 0.003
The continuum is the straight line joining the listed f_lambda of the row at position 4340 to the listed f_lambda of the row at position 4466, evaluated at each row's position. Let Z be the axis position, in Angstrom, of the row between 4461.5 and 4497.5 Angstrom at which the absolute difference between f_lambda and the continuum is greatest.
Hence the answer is 4470 Angstrom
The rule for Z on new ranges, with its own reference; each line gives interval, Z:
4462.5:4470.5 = 4470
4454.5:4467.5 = 4459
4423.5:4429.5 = 4427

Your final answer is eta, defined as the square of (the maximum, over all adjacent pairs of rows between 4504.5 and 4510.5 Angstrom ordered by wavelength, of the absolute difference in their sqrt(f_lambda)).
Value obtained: 0.20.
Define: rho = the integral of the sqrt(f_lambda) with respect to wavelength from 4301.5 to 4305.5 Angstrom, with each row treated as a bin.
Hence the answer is 7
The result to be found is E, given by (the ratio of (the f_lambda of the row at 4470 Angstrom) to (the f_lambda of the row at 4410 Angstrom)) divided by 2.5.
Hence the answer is 0.283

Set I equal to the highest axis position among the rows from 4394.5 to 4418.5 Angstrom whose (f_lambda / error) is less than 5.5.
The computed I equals 4418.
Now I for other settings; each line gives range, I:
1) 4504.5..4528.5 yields 4528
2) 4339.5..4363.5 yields 4359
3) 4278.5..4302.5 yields 4302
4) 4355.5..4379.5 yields 4379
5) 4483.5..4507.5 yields 4507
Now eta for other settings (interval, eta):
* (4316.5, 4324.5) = 0.16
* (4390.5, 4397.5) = 0.04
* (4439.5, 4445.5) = 0.07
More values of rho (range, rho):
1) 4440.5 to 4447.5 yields 16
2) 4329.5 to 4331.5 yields 5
